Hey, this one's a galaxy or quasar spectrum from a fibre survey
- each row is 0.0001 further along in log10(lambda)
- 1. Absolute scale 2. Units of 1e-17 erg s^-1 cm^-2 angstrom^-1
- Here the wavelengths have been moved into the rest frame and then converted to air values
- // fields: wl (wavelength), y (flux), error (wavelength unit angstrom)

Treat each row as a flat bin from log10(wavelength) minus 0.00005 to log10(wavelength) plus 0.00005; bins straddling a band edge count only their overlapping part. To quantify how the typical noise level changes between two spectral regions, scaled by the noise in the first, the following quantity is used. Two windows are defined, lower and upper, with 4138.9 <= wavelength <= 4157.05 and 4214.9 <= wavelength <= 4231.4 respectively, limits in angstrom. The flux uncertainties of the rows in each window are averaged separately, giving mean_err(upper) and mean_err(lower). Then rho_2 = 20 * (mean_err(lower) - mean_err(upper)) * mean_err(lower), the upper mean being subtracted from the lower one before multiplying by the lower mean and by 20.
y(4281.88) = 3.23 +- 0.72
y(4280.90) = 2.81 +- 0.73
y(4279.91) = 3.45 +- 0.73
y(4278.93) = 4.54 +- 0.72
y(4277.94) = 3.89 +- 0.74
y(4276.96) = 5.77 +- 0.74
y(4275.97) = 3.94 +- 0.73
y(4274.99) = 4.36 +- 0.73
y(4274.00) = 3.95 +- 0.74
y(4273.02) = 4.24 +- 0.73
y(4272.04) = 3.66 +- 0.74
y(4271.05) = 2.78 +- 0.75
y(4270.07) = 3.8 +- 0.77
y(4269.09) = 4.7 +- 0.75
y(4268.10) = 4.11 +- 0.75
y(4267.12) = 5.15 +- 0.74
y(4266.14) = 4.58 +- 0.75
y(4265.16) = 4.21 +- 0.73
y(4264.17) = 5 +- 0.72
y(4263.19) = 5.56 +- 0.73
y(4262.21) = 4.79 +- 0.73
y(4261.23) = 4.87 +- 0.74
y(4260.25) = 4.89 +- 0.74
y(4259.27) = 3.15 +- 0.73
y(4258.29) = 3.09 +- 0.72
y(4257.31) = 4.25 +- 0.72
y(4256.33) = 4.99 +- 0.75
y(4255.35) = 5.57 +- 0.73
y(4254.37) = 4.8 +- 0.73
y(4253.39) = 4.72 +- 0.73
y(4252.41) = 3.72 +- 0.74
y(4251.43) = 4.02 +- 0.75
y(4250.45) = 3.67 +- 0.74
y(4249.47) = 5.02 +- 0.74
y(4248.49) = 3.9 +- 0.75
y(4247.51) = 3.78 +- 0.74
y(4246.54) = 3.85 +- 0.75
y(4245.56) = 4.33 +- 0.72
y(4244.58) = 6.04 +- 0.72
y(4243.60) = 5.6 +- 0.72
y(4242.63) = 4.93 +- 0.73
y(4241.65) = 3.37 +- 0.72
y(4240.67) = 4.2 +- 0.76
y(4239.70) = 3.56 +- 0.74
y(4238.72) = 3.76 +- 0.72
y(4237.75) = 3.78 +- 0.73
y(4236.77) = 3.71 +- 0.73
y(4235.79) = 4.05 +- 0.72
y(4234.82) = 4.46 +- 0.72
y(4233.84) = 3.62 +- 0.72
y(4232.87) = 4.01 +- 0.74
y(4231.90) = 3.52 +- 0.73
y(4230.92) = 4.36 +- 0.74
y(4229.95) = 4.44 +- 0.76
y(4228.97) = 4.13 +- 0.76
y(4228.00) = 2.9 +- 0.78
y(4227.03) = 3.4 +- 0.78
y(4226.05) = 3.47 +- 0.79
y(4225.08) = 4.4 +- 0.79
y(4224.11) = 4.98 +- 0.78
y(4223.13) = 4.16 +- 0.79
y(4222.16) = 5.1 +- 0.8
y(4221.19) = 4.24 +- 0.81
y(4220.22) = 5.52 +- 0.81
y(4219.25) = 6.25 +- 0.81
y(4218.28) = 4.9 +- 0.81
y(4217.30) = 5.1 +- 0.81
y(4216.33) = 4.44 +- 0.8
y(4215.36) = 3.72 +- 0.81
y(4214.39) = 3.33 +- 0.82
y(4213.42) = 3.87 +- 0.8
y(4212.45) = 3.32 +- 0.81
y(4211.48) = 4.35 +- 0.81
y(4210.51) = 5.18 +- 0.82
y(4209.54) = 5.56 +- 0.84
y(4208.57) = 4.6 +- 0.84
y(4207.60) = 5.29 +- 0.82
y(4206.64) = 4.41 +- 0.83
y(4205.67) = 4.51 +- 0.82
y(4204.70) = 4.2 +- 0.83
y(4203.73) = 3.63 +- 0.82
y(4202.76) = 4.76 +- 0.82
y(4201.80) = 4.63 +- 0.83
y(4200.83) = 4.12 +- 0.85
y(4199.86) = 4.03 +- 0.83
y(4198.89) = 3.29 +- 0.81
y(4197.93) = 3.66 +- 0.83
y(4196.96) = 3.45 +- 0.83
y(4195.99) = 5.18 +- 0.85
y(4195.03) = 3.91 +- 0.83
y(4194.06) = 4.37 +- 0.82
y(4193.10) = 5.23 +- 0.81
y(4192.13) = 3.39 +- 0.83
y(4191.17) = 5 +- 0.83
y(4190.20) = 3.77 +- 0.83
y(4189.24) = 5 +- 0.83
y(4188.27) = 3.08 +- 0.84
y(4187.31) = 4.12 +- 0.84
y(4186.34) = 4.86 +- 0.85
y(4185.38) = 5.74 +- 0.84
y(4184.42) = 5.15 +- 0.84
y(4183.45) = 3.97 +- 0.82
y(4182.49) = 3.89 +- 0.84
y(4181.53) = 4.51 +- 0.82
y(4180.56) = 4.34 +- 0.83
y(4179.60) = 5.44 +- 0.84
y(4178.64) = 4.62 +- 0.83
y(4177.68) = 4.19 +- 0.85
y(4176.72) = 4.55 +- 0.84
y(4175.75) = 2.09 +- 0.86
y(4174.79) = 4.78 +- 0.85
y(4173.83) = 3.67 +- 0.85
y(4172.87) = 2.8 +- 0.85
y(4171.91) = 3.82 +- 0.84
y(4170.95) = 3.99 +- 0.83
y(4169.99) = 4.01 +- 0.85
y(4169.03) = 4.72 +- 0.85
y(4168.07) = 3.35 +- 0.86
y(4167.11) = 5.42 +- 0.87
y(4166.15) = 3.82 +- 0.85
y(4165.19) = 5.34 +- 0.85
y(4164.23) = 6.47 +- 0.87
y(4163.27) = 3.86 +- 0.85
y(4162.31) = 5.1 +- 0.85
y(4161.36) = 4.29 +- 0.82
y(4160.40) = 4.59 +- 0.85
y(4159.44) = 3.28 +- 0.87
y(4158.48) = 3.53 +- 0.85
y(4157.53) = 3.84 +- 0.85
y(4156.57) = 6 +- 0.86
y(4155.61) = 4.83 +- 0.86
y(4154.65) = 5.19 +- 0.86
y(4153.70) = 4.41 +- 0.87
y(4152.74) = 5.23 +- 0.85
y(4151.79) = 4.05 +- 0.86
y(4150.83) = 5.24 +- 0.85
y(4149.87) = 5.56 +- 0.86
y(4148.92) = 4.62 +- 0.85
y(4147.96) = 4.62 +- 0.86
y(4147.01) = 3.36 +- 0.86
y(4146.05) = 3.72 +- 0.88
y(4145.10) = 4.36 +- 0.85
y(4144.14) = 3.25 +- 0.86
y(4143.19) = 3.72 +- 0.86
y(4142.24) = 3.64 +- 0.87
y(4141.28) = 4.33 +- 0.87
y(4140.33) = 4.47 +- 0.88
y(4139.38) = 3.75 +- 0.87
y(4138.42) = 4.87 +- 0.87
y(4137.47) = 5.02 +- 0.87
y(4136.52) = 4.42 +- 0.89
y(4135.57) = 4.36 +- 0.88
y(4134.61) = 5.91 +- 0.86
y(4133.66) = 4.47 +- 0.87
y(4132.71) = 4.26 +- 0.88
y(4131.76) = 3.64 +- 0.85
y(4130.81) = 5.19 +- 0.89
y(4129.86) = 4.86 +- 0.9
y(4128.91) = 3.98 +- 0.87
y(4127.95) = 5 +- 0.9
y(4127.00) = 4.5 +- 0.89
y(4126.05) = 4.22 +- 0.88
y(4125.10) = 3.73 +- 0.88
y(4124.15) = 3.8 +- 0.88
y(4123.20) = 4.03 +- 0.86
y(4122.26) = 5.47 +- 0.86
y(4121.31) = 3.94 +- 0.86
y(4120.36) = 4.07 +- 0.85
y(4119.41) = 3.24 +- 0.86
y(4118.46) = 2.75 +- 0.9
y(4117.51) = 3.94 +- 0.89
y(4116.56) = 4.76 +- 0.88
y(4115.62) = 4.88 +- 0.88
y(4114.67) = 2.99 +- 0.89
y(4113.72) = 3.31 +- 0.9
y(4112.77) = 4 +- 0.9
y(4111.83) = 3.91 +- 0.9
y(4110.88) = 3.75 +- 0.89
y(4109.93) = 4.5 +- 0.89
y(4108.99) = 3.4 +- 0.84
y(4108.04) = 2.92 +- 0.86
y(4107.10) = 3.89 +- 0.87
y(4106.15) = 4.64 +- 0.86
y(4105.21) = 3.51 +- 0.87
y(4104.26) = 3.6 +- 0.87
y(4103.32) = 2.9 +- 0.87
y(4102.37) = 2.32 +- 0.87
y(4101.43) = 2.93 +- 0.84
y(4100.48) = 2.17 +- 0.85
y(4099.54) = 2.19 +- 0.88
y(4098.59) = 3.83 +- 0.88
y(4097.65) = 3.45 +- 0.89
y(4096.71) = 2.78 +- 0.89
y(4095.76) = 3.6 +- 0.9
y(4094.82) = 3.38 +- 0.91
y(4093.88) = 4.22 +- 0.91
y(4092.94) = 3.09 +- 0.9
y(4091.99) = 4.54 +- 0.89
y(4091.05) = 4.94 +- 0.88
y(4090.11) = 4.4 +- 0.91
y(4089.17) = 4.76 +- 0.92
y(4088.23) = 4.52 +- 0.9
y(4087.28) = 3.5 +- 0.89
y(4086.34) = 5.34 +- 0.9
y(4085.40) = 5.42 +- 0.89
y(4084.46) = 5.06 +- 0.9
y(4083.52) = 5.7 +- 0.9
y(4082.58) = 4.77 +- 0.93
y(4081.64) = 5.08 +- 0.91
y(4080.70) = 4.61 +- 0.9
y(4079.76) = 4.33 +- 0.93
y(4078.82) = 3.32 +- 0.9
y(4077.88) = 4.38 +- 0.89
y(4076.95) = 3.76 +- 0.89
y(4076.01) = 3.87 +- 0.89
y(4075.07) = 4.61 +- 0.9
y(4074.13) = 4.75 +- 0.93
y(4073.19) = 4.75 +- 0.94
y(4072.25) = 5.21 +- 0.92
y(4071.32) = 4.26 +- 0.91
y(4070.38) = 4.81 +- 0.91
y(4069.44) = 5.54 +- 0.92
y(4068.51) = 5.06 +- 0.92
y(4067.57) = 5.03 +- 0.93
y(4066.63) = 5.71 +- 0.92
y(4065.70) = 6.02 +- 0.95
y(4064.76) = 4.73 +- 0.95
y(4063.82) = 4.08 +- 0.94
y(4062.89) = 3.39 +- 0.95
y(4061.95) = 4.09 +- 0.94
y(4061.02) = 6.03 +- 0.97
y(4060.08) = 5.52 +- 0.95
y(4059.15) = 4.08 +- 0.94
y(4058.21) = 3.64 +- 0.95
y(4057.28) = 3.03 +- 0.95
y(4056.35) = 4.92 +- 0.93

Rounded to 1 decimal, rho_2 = 1.2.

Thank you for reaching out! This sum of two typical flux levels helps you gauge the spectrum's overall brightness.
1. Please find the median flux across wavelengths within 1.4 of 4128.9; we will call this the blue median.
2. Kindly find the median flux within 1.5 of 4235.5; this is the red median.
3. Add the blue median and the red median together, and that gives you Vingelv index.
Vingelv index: 8.9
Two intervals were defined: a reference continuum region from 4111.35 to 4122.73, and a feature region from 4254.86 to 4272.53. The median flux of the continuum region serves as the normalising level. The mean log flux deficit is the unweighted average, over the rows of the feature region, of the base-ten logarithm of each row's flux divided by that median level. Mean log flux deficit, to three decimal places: 0.040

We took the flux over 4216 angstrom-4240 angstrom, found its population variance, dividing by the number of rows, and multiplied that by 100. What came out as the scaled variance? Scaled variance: 54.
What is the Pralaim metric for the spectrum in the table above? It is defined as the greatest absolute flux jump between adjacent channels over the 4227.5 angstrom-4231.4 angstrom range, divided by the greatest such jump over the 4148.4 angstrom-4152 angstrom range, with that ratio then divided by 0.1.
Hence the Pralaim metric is 10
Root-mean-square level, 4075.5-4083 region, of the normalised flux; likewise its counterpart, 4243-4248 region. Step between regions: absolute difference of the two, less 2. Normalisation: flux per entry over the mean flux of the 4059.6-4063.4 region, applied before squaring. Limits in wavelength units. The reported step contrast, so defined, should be -1.89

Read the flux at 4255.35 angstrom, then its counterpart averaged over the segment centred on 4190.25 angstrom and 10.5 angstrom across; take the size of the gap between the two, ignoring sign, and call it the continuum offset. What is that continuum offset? 1.2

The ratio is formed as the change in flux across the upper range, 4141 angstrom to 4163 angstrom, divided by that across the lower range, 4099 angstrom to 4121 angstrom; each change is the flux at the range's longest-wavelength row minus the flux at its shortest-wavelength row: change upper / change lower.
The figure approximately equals 0.41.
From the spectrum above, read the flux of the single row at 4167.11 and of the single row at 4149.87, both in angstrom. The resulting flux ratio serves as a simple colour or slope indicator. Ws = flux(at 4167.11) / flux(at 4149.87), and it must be 0.97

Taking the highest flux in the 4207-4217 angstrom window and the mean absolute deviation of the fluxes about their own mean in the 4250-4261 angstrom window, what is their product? 3.7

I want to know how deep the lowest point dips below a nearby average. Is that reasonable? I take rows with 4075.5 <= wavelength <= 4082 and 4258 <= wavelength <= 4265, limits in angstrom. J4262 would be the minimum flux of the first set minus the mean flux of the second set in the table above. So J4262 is -1.2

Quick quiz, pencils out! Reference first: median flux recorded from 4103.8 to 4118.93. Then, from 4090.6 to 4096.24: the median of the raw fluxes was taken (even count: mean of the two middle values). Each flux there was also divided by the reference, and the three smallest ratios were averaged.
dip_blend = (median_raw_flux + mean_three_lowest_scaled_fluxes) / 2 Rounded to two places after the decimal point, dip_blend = 2.39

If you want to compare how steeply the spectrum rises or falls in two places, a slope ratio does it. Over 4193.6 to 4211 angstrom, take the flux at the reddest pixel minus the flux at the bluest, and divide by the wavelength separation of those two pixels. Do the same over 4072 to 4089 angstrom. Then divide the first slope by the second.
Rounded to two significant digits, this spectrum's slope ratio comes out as -1.1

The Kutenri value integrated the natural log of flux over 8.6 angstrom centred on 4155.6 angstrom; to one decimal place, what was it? 12.8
